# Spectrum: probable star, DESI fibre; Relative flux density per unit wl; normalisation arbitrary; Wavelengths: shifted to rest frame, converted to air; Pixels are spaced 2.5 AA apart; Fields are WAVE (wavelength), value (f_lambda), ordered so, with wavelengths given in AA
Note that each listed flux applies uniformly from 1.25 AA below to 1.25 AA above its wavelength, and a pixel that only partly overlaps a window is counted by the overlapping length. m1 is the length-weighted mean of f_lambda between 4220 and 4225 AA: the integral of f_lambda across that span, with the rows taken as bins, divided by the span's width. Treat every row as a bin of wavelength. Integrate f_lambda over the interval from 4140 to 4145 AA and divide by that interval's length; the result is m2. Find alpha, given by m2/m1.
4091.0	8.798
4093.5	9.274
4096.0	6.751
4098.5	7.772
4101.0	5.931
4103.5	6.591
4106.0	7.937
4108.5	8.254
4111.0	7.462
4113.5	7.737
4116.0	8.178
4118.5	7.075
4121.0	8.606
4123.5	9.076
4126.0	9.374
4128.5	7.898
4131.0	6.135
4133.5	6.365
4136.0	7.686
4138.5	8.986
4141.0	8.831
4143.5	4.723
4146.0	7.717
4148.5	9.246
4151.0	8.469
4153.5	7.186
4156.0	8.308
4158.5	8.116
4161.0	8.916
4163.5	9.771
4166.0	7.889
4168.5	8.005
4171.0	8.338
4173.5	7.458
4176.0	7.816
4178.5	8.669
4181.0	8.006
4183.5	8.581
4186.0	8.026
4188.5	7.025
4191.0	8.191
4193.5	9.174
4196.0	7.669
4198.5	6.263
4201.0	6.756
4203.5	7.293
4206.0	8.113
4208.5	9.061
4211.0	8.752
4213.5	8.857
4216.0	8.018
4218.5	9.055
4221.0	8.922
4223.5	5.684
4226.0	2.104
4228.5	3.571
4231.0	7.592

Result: 0.97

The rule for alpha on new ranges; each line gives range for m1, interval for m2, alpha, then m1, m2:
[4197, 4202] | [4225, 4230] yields 0.47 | 6.6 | 3.11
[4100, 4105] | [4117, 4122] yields 1.23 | 6.4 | 7.82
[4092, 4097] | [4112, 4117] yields 0.98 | 8.1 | 7.92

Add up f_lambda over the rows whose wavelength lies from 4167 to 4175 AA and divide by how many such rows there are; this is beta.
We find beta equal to 7.93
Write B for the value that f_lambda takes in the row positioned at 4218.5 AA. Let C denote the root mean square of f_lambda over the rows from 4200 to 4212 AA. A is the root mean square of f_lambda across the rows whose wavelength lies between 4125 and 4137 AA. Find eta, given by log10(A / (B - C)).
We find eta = 0.87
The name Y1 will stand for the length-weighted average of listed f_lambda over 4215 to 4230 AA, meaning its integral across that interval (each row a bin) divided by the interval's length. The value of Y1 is 6.2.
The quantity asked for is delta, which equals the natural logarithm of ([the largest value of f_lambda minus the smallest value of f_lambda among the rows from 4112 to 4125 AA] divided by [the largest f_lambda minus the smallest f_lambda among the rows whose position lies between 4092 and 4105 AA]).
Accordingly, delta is -0.51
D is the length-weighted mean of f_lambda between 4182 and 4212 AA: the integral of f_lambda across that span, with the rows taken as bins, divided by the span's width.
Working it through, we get 7.90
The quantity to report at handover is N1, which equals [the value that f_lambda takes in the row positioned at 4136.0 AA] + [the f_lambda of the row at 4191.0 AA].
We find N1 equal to 15.9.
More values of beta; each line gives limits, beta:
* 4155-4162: 8.45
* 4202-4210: 8.16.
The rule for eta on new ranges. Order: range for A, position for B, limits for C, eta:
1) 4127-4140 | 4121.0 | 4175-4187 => 1.30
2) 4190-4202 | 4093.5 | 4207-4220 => 1.17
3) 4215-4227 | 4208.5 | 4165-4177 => 0.80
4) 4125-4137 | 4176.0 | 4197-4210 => 1.48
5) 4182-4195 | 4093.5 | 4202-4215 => 0.99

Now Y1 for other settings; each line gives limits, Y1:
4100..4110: 7.2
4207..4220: 8.7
